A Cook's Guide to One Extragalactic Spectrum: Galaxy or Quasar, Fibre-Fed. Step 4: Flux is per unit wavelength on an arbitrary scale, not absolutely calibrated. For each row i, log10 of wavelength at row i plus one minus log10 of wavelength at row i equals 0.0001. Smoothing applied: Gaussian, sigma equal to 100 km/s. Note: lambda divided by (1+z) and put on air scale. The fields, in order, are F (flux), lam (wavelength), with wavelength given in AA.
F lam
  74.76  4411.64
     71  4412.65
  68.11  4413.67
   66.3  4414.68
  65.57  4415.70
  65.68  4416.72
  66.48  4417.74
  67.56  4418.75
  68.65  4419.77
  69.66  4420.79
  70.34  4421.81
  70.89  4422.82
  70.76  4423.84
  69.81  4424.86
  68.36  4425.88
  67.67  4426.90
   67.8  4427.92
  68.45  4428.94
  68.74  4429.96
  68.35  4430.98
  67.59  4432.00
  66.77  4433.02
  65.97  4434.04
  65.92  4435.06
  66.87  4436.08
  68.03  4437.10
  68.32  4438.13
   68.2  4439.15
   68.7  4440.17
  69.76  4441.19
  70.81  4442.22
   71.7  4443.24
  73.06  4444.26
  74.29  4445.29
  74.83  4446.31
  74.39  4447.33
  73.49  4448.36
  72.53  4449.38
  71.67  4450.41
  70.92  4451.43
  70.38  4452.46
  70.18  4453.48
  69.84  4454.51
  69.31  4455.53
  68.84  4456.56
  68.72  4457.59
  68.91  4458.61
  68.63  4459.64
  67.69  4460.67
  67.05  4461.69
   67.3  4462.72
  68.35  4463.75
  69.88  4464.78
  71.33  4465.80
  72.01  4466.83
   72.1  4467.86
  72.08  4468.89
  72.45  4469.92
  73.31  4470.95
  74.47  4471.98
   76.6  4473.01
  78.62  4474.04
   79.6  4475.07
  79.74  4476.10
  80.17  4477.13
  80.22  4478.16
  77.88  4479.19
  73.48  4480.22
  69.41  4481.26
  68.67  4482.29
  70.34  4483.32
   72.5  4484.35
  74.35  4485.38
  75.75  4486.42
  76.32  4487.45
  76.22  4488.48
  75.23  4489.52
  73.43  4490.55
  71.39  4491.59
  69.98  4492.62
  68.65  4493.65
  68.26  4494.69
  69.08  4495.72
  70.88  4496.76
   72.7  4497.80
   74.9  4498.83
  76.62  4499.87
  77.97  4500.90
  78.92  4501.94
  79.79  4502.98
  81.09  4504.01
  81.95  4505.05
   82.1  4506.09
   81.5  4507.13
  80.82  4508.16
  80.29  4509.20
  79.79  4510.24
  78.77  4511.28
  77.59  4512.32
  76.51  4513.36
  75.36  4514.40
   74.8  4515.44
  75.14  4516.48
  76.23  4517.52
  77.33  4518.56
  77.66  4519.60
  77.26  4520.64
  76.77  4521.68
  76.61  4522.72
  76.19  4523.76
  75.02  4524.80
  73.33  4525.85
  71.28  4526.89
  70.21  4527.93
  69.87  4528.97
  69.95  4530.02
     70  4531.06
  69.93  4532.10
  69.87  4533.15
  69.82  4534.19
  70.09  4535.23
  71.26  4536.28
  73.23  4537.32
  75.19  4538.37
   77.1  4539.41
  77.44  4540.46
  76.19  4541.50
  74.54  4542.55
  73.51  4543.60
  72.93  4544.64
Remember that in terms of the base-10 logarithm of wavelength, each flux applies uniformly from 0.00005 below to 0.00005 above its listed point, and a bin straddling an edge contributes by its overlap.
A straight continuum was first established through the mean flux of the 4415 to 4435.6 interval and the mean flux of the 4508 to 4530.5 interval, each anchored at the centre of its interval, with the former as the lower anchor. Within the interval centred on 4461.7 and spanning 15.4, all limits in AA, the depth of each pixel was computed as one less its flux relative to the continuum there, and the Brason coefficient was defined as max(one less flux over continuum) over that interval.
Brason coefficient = 0.06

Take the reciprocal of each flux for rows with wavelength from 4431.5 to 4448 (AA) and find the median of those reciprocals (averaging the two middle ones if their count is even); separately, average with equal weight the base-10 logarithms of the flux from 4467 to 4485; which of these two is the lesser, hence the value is 0.0146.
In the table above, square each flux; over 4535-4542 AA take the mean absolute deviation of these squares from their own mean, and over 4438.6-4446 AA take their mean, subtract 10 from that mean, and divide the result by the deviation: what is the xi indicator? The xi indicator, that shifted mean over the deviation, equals 14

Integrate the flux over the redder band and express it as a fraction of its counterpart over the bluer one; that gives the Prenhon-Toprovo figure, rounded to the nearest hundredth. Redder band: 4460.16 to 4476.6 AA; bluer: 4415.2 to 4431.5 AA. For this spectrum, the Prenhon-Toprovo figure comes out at 1.07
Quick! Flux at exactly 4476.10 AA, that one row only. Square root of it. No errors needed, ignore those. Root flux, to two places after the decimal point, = 8.93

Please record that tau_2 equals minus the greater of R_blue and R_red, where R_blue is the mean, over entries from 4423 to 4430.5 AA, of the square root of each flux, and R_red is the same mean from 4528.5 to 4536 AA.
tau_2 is -8.36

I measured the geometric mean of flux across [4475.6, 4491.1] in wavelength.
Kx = 74.8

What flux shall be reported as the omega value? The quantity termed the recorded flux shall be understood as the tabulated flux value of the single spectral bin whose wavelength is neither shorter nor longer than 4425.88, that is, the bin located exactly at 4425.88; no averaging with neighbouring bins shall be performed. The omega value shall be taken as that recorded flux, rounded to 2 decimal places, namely 68.36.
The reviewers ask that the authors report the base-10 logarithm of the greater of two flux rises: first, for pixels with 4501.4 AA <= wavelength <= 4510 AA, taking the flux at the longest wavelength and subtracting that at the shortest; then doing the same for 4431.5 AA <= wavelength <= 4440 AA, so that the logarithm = 0.14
